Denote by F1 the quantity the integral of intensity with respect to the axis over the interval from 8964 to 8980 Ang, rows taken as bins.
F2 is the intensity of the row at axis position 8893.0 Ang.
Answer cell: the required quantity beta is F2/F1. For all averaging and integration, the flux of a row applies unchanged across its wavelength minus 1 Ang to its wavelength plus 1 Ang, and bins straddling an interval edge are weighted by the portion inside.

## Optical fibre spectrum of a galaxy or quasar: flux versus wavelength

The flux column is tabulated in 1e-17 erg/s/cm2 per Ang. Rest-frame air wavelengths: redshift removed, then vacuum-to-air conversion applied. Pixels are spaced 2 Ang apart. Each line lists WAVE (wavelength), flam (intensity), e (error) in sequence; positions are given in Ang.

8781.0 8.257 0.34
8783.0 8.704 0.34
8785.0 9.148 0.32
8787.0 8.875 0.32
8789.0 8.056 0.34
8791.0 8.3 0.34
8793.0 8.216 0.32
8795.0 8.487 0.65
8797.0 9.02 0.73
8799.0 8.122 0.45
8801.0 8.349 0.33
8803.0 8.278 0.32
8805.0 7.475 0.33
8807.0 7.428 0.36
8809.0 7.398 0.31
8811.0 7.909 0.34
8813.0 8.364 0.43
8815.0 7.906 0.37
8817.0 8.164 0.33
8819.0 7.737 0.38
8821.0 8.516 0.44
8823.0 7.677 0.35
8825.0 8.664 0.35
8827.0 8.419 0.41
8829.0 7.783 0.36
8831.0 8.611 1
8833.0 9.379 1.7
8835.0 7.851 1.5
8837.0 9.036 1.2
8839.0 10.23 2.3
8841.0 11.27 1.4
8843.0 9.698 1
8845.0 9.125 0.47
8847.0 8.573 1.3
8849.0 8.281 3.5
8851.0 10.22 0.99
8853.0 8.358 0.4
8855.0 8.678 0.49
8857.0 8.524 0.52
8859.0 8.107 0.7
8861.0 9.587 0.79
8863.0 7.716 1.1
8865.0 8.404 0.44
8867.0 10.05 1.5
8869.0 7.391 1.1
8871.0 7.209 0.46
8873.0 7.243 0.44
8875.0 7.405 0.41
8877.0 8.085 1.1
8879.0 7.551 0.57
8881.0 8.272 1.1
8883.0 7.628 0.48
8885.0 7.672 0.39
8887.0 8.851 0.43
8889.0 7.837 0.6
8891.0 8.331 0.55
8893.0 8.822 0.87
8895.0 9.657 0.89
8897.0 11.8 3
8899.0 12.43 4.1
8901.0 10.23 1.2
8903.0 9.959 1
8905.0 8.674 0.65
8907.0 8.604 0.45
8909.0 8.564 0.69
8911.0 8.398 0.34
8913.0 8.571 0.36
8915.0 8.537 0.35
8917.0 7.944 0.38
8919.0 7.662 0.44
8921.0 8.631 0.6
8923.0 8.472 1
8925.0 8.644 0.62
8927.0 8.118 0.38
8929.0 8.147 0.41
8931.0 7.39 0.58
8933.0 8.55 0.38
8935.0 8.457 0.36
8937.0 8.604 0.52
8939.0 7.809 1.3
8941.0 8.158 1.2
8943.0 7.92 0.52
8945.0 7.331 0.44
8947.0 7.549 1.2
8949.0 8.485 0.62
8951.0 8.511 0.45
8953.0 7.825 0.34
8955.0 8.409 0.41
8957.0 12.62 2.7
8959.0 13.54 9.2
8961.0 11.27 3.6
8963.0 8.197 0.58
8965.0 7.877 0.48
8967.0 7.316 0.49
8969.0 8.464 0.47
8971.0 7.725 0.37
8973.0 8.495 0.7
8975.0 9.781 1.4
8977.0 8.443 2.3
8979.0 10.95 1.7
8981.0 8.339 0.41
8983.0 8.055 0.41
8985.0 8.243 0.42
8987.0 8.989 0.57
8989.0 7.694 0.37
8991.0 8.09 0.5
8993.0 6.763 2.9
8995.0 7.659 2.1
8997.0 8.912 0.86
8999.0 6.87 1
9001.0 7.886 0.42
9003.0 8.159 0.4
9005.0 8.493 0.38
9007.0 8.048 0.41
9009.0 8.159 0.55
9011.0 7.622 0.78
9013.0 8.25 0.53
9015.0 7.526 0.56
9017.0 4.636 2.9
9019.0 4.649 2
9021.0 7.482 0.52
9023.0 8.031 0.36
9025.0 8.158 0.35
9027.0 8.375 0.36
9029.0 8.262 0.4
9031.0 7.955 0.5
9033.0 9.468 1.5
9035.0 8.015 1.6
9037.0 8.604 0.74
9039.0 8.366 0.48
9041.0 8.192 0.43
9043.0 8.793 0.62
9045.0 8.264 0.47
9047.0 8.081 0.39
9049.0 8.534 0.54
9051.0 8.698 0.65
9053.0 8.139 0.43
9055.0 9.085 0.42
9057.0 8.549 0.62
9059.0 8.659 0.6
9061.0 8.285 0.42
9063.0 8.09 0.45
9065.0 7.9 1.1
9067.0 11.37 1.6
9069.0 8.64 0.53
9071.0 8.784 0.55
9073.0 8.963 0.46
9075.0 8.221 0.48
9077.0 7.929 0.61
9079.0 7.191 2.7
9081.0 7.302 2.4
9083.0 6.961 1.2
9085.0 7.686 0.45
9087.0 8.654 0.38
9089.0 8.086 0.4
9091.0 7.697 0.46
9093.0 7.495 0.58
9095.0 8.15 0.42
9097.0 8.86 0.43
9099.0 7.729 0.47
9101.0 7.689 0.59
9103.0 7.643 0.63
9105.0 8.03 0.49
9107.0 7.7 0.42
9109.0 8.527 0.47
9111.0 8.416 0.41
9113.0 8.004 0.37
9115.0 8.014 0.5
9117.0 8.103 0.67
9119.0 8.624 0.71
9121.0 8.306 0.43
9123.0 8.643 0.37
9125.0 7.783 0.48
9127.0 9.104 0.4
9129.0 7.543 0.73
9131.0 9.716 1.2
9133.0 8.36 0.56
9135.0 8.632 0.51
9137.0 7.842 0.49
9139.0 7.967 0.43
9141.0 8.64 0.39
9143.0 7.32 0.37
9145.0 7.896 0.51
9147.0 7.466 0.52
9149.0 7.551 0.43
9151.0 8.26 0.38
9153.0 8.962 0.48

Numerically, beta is 0.064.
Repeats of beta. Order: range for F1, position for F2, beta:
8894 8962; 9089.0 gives 0.013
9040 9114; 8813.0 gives 0.014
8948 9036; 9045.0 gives 0.011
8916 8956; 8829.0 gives 0.024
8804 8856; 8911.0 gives 0.019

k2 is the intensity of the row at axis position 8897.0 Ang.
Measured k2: 11.8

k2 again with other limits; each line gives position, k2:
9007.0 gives 8.048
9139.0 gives 7.967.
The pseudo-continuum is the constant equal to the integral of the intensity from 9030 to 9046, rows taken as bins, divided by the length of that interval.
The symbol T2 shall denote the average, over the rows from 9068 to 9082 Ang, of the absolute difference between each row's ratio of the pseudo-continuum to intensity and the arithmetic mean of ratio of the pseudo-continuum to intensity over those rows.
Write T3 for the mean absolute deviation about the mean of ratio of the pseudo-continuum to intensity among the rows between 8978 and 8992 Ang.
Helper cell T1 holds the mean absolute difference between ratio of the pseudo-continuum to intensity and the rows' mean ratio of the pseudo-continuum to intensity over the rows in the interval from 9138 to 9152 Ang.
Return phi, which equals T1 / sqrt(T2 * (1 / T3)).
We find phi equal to 0.051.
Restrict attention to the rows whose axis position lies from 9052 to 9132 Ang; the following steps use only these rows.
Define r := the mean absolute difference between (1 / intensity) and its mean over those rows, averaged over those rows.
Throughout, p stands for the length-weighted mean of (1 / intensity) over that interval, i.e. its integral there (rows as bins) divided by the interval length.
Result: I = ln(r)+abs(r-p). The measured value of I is -4.8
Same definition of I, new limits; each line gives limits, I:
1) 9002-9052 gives -4.1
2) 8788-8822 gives -5.2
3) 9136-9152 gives -5.1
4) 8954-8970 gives -3.8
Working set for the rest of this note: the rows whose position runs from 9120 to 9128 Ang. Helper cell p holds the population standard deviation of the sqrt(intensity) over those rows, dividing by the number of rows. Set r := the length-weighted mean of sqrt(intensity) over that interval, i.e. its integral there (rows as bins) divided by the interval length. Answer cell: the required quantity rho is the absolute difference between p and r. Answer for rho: 2.82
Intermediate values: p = 0.083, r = 2.91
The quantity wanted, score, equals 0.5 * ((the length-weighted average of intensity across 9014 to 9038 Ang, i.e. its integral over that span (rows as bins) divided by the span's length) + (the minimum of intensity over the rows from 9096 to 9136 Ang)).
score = 7.57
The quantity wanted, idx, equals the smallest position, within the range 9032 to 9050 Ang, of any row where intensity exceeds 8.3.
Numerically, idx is 9033.0 Ang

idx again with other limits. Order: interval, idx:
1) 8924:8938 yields 8925.0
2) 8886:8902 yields 8887.0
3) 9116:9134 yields 9119.0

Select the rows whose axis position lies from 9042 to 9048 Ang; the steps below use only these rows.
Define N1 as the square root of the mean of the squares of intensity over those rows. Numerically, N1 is 8.38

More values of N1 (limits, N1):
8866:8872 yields 8.32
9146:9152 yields 7.77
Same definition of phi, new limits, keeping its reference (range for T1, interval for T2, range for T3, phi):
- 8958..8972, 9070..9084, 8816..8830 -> 0.111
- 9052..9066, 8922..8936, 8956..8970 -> 0.082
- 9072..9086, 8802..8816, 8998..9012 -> 0.079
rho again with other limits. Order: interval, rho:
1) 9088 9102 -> 2.75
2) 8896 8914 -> 2.88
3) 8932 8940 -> 2.83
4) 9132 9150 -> 2.74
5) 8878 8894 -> 2.76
